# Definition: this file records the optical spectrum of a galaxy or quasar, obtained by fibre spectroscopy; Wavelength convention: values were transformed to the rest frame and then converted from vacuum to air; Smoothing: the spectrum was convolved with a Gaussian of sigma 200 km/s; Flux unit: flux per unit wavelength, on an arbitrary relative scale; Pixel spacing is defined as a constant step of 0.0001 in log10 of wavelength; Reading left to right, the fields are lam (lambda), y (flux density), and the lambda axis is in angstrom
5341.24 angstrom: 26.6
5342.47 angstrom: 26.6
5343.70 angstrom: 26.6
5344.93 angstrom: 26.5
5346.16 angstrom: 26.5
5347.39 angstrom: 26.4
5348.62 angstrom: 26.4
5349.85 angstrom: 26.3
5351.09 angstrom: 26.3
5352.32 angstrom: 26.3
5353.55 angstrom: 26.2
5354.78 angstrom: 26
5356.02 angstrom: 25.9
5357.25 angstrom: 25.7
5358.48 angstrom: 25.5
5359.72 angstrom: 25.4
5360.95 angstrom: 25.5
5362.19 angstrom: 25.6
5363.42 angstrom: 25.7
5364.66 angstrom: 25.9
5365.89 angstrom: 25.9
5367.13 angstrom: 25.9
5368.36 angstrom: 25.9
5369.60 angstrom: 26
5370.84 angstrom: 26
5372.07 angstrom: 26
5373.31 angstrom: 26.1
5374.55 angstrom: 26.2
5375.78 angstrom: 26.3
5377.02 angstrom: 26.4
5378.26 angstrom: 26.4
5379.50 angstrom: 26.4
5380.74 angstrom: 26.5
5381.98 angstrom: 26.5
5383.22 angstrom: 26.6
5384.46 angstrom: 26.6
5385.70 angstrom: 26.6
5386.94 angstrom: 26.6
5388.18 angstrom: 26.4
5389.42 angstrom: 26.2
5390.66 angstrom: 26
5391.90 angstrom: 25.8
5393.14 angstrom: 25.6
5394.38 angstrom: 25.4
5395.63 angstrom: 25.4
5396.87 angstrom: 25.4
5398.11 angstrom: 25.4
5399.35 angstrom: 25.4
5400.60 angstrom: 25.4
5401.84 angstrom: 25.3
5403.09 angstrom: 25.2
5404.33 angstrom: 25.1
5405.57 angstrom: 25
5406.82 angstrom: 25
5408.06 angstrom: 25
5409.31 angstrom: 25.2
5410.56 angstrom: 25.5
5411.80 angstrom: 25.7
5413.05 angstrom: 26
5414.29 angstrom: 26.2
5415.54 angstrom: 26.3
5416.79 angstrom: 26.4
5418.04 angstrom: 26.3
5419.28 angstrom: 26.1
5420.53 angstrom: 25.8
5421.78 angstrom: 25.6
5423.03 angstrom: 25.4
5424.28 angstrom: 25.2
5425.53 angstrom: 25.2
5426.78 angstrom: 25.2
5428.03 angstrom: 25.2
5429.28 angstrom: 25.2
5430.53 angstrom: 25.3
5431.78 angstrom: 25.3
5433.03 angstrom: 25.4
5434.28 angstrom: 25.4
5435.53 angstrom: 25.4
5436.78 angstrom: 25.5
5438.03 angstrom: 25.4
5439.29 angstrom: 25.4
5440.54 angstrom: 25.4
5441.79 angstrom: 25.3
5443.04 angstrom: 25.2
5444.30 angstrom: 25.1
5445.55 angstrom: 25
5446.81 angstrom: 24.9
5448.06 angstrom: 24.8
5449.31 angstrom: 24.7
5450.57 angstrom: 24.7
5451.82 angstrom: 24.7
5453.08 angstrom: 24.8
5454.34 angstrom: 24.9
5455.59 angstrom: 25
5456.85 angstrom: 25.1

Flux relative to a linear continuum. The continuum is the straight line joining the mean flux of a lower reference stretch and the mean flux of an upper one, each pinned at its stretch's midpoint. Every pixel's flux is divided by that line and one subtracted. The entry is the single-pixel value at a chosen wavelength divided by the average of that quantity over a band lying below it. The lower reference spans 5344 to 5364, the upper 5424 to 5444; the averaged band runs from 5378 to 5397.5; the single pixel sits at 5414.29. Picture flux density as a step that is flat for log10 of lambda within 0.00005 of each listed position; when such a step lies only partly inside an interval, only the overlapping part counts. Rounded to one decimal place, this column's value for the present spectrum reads 1.7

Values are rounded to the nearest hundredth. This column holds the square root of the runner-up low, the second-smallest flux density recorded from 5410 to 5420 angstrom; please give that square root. 5.07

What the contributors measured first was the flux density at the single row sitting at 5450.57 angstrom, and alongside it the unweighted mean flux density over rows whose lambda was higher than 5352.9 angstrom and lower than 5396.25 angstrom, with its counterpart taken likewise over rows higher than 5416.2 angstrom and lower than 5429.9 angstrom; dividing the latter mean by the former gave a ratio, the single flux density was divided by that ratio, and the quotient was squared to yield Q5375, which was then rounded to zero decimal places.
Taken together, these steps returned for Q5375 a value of 631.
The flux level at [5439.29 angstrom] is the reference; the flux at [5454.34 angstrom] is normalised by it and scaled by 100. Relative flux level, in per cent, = 98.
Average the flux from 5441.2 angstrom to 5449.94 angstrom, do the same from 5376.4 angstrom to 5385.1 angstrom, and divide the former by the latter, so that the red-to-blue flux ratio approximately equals 0.94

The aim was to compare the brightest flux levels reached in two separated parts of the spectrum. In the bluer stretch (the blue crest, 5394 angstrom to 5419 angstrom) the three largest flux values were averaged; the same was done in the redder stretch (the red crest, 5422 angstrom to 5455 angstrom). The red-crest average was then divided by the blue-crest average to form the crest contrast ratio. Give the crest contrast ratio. 0.97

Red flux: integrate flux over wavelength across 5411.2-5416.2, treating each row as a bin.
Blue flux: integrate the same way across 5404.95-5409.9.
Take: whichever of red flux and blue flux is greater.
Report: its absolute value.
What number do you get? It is 130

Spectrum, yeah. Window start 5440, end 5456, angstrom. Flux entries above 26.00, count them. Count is 0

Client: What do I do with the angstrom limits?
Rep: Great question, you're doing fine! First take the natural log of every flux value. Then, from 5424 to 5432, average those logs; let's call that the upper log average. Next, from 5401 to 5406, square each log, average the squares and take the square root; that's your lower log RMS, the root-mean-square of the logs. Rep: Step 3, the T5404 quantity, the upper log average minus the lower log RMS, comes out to 0.003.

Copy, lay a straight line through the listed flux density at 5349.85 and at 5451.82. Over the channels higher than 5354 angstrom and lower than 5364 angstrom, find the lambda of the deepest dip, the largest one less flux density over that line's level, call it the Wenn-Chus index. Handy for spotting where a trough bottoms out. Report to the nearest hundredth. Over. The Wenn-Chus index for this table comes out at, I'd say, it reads 5359.72 angstrom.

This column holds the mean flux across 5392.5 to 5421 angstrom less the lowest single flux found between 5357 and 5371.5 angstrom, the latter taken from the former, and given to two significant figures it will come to 0.17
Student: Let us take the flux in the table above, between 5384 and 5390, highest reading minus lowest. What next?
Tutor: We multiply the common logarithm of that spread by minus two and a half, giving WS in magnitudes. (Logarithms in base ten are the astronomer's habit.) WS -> 0.99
